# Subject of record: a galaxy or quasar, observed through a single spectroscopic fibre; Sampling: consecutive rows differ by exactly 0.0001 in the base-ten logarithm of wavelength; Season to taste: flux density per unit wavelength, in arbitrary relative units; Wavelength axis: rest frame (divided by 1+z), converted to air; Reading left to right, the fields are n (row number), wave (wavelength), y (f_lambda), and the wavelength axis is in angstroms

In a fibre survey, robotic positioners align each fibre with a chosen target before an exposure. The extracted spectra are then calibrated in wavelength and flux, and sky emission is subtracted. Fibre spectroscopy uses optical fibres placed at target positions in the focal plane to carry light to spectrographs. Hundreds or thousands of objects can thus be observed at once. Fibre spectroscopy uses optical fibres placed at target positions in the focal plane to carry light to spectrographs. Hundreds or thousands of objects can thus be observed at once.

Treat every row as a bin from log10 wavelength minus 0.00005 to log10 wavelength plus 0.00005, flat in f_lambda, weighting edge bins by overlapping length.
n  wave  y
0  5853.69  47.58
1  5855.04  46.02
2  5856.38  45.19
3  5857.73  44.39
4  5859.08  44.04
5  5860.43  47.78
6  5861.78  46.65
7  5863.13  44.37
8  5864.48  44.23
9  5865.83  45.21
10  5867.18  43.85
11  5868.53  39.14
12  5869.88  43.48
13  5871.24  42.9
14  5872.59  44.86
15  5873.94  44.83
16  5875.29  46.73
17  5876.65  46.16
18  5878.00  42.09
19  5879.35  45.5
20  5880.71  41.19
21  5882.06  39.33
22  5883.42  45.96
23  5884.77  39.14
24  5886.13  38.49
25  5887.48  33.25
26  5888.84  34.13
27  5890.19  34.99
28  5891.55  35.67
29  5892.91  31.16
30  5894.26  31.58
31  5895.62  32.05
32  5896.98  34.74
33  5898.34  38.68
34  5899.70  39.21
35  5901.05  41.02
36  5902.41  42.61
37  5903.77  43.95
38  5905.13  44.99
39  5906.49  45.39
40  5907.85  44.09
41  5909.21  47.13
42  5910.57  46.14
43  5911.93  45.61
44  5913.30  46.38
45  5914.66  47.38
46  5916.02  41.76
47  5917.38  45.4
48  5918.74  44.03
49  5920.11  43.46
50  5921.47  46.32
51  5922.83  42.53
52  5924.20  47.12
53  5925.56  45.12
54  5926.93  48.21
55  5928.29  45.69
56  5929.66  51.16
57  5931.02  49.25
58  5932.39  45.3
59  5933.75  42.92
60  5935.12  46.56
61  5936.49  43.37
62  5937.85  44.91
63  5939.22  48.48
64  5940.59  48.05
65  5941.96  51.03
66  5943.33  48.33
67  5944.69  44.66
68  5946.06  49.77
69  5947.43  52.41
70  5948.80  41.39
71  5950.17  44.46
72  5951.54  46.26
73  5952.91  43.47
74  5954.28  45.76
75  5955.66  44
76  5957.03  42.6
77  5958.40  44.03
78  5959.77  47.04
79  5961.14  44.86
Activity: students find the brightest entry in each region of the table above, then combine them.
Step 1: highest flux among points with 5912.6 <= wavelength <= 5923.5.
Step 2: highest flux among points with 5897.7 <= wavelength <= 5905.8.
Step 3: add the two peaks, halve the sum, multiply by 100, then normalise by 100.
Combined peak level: 46.2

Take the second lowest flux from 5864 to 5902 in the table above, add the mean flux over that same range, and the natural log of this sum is 4.27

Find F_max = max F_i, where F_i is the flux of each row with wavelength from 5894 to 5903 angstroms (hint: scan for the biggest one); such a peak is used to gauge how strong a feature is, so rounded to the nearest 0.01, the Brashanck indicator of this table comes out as 42.61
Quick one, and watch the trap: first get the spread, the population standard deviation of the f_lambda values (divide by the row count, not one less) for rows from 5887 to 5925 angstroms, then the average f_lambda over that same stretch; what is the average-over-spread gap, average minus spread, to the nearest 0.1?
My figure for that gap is 35.8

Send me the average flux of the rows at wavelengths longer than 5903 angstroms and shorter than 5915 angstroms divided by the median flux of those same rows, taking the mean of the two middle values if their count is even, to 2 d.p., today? 1.00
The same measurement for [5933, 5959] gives 1.02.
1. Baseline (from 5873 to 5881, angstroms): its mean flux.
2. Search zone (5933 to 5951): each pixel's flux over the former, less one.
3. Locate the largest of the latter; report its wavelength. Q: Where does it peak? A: 5947.43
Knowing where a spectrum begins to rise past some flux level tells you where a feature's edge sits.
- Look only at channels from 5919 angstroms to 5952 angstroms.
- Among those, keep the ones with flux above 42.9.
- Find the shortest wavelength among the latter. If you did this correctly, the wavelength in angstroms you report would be 5920.11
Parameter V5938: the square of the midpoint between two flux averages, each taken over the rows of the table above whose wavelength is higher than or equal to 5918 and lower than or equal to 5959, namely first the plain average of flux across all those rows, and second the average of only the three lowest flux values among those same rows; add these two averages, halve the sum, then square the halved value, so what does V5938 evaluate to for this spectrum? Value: 1945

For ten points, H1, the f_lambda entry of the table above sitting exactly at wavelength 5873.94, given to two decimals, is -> 44.83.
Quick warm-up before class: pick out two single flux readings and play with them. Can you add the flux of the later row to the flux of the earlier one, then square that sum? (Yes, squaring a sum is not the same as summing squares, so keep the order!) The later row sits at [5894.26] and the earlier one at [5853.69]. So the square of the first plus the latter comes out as 6266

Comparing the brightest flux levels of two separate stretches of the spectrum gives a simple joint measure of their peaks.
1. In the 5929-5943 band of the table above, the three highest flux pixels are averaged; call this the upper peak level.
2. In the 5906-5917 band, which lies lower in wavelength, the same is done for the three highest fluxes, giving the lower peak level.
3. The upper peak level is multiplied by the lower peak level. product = 2371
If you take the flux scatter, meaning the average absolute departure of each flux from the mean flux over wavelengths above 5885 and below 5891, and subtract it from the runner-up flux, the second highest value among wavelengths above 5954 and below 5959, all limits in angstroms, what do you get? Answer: 42.4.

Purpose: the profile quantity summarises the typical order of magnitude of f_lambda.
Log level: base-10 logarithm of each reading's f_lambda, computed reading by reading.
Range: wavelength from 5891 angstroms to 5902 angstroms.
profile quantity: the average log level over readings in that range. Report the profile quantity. 1.55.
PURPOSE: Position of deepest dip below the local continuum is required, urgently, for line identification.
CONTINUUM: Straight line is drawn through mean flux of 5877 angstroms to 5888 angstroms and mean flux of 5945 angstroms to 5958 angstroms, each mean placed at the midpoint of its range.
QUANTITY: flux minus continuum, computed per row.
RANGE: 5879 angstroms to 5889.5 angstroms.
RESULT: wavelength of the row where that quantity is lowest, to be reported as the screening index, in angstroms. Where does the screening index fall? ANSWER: 5887.48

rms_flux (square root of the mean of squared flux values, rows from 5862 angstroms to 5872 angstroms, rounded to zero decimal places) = 43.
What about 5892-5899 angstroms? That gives 34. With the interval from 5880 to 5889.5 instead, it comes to 39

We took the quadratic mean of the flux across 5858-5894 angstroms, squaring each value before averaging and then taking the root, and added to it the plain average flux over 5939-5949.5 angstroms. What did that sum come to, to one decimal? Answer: 90.0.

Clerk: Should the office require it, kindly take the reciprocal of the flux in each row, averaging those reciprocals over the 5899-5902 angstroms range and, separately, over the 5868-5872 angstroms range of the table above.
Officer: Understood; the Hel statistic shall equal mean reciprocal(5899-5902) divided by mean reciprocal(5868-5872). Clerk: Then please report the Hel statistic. 1.04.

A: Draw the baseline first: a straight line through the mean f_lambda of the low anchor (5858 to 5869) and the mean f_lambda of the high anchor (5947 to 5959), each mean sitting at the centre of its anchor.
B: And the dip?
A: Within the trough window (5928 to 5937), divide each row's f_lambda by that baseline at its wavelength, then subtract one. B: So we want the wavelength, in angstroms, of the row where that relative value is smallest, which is 5933.75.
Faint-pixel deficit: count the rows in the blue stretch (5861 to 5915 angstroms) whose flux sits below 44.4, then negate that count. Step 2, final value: -25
